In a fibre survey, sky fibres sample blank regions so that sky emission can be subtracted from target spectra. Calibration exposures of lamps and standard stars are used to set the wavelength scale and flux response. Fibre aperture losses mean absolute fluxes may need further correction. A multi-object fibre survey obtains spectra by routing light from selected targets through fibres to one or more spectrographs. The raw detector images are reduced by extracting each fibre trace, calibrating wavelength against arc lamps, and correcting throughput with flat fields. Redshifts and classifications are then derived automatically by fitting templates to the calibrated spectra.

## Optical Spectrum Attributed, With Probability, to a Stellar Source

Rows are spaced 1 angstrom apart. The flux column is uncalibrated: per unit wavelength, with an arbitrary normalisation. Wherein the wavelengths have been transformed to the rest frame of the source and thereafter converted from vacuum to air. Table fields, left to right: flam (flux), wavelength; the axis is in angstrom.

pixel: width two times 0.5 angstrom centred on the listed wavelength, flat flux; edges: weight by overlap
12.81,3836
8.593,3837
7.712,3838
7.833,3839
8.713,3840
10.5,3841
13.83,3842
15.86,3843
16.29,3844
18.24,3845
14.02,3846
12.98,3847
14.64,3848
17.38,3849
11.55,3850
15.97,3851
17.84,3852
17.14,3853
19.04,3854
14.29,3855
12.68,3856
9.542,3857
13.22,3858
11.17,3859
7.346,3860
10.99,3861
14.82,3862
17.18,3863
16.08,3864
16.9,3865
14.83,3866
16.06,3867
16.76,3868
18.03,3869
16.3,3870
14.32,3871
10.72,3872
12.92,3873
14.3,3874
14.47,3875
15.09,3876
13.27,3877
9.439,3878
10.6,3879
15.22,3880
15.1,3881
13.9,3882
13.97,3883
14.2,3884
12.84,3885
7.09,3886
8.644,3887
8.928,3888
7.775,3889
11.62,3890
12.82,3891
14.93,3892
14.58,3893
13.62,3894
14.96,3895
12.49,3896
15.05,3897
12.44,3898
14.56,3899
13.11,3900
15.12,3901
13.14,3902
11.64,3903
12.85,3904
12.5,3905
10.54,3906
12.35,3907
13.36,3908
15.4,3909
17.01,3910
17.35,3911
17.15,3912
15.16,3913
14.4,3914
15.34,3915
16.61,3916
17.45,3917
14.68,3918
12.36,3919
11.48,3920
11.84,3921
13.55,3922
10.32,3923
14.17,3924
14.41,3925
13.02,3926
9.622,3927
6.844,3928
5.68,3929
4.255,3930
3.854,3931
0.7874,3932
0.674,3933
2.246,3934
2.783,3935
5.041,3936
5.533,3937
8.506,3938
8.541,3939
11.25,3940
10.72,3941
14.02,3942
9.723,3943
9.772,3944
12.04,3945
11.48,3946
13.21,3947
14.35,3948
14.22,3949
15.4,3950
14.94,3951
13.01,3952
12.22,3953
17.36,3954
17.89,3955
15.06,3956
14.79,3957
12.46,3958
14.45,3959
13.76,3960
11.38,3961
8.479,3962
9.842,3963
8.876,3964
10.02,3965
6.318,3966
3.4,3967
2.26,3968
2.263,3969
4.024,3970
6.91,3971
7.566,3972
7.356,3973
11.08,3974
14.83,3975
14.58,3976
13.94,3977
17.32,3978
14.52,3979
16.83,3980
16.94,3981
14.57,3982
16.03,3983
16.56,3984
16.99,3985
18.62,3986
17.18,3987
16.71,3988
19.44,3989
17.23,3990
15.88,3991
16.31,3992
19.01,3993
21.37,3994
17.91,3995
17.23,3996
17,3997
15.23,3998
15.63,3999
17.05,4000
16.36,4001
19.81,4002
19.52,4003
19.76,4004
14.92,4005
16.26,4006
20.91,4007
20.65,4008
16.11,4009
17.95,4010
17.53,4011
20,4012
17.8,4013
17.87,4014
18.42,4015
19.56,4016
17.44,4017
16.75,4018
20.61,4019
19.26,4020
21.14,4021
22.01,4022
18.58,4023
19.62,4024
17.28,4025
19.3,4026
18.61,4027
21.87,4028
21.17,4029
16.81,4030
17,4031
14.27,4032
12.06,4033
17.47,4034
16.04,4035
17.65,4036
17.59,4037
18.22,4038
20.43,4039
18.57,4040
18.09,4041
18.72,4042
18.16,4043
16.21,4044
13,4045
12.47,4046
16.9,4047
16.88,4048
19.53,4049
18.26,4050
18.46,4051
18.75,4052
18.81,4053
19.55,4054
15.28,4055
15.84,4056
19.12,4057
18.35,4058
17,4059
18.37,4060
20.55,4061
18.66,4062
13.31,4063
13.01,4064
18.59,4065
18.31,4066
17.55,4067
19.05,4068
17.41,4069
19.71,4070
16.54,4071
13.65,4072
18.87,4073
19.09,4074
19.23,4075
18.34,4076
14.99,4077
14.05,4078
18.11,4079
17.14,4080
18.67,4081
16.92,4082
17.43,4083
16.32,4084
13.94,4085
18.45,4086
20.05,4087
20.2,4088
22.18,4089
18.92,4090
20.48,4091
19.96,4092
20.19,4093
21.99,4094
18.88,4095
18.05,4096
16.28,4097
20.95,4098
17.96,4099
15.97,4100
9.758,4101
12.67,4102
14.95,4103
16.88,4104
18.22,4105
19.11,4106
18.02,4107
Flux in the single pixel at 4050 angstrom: 18.26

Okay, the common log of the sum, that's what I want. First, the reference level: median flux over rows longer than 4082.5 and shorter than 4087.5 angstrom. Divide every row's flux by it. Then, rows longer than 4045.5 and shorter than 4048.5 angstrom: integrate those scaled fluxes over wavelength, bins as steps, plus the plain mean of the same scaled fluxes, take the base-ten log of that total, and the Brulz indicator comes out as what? 0.55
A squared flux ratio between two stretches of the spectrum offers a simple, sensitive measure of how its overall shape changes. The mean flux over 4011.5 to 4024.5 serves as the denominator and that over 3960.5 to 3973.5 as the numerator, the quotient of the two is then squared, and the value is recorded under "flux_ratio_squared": 0.1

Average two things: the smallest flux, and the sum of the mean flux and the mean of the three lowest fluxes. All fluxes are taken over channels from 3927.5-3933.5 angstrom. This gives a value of 3.1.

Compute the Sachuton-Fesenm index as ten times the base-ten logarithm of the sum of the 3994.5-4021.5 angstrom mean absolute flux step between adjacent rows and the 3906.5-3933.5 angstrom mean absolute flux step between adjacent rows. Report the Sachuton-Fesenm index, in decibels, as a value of 5.1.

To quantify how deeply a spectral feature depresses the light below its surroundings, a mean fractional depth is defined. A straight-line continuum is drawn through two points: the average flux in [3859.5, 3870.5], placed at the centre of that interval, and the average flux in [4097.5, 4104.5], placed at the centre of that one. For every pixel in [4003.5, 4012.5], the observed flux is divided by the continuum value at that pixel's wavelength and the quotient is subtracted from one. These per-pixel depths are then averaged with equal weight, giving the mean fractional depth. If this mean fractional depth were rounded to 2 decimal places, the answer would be -0.19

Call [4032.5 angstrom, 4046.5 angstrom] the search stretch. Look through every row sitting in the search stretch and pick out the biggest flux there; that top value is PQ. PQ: 20.43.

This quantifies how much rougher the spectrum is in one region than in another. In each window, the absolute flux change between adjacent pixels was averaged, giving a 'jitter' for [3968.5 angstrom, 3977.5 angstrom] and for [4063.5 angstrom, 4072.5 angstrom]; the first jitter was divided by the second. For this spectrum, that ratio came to 0.8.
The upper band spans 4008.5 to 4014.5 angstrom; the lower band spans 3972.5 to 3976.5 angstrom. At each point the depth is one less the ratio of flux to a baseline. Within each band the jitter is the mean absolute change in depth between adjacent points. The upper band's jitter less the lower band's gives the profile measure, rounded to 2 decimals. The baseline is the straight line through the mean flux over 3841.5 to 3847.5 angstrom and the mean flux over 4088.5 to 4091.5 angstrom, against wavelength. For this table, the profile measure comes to -0.07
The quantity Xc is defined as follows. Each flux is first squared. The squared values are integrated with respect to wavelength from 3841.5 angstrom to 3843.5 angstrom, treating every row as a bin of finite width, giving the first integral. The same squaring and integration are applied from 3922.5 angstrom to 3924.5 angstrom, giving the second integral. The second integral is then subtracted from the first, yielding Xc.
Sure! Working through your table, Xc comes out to 136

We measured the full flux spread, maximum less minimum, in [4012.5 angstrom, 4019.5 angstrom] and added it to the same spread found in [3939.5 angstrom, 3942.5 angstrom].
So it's 7.2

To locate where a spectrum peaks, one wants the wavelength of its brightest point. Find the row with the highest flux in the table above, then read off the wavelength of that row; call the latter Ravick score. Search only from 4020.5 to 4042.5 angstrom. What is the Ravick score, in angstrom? 4022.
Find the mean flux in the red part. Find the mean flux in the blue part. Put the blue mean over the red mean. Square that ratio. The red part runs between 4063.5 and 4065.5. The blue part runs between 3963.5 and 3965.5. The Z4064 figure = 0.36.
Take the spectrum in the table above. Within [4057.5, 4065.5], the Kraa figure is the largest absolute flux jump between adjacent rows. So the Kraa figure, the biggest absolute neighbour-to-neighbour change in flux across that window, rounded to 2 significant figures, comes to 5.6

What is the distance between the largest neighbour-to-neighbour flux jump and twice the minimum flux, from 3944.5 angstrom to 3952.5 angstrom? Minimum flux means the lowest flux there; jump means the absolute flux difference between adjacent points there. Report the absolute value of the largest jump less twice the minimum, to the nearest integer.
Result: 21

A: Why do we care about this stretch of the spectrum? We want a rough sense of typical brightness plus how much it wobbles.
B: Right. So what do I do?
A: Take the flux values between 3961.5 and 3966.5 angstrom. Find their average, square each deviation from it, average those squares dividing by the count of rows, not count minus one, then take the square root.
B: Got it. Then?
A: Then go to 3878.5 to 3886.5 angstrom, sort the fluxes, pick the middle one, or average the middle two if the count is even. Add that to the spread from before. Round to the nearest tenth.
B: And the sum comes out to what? 15.3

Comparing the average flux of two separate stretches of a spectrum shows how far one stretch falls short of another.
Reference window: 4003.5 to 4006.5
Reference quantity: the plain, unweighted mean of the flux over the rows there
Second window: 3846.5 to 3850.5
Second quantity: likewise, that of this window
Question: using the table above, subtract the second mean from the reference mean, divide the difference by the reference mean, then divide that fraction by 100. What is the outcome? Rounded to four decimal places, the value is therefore 0.0017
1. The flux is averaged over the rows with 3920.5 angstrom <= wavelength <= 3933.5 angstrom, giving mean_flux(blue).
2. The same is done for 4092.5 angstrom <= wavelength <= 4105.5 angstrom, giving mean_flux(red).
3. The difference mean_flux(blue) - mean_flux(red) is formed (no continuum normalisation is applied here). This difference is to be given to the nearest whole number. -9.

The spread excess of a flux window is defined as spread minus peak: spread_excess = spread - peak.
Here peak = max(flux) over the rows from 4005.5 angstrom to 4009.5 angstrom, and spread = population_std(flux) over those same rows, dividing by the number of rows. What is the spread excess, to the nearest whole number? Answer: -19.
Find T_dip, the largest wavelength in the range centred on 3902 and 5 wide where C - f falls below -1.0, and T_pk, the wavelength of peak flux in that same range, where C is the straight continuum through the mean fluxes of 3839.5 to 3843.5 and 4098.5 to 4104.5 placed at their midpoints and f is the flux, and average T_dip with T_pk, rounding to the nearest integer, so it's 3901 angstrom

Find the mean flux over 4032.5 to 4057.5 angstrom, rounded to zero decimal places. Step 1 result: 17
